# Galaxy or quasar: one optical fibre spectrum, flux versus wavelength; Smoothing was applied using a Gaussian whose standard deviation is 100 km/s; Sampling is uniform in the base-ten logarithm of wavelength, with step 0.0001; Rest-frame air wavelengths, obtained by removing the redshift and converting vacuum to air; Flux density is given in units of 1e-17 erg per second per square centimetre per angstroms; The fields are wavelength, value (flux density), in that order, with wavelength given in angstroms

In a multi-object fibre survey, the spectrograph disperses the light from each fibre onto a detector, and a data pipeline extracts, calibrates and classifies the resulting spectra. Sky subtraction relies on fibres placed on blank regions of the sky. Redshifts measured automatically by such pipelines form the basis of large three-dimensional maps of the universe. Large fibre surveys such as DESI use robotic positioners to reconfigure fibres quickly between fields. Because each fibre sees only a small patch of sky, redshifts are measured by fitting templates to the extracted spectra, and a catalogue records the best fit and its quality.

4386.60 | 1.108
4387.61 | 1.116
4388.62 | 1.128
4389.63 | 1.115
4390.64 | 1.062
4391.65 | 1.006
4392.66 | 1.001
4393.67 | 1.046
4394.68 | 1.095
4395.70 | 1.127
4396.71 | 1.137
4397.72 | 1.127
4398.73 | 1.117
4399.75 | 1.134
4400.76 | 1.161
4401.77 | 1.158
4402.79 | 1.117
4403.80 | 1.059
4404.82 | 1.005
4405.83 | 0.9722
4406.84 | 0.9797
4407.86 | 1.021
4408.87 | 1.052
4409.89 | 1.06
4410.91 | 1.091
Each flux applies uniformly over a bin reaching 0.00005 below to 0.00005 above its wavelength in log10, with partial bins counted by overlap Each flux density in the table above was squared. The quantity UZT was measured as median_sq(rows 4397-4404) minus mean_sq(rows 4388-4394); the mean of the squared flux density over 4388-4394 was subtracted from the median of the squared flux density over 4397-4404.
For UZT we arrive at 0.14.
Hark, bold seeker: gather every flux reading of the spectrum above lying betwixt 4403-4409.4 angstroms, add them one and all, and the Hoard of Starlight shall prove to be 6.09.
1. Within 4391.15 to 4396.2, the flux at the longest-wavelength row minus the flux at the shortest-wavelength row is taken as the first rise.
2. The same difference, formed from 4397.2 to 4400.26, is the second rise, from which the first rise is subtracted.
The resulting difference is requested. -0.11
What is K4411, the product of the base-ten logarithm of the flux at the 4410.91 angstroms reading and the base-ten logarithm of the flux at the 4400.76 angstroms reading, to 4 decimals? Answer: 0.0025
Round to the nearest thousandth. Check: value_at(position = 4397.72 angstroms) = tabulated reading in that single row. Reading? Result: 1.127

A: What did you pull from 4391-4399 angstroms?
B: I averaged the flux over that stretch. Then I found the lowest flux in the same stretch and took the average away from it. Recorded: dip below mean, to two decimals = -0.08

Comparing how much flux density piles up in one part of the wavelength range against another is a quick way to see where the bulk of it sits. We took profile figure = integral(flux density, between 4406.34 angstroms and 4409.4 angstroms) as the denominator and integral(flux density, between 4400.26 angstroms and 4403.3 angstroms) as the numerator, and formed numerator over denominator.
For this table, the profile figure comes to 1.12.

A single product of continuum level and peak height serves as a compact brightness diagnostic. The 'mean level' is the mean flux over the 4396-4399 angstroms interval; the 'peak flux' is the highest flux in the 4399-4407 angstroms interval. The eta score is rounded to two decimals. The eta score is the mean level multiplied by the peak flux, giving 1.31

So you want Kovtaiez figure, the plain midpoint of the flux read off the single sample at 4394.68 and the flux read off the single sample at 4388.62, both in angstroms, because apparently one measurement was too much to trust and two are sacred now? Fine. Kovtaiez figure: 1.11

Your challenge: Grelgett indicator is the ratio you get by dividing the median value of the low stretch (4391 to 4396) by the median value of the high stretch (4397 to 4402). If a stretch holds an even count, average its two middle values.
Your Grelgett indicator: 0.92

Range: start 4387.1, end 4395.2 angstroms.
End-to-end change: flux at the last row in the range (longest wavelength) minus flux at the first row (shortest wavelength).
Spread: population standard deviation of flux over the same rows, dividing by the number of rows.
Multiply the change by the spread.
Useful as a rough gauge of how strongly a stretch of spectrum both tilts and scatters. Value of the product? -0.0010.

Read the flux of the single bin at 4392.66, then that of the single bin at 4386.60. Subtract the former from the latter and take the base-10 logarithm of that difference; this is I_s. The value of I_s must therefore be -1.0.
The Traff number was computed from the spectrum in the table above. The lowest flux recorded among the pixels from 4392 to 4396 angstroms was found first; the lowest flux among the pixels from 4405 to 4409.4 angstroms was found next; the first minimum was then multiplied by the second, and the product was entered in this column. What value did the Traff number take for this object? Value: 0.97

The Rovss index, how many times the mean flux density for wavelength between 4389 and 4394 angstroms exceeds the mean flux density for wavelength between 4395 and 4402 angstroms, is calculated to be 0.92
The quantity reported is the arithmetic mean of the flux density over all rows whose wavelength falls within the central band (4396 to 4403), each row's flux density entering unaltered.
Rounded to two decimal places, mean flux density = 1.14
